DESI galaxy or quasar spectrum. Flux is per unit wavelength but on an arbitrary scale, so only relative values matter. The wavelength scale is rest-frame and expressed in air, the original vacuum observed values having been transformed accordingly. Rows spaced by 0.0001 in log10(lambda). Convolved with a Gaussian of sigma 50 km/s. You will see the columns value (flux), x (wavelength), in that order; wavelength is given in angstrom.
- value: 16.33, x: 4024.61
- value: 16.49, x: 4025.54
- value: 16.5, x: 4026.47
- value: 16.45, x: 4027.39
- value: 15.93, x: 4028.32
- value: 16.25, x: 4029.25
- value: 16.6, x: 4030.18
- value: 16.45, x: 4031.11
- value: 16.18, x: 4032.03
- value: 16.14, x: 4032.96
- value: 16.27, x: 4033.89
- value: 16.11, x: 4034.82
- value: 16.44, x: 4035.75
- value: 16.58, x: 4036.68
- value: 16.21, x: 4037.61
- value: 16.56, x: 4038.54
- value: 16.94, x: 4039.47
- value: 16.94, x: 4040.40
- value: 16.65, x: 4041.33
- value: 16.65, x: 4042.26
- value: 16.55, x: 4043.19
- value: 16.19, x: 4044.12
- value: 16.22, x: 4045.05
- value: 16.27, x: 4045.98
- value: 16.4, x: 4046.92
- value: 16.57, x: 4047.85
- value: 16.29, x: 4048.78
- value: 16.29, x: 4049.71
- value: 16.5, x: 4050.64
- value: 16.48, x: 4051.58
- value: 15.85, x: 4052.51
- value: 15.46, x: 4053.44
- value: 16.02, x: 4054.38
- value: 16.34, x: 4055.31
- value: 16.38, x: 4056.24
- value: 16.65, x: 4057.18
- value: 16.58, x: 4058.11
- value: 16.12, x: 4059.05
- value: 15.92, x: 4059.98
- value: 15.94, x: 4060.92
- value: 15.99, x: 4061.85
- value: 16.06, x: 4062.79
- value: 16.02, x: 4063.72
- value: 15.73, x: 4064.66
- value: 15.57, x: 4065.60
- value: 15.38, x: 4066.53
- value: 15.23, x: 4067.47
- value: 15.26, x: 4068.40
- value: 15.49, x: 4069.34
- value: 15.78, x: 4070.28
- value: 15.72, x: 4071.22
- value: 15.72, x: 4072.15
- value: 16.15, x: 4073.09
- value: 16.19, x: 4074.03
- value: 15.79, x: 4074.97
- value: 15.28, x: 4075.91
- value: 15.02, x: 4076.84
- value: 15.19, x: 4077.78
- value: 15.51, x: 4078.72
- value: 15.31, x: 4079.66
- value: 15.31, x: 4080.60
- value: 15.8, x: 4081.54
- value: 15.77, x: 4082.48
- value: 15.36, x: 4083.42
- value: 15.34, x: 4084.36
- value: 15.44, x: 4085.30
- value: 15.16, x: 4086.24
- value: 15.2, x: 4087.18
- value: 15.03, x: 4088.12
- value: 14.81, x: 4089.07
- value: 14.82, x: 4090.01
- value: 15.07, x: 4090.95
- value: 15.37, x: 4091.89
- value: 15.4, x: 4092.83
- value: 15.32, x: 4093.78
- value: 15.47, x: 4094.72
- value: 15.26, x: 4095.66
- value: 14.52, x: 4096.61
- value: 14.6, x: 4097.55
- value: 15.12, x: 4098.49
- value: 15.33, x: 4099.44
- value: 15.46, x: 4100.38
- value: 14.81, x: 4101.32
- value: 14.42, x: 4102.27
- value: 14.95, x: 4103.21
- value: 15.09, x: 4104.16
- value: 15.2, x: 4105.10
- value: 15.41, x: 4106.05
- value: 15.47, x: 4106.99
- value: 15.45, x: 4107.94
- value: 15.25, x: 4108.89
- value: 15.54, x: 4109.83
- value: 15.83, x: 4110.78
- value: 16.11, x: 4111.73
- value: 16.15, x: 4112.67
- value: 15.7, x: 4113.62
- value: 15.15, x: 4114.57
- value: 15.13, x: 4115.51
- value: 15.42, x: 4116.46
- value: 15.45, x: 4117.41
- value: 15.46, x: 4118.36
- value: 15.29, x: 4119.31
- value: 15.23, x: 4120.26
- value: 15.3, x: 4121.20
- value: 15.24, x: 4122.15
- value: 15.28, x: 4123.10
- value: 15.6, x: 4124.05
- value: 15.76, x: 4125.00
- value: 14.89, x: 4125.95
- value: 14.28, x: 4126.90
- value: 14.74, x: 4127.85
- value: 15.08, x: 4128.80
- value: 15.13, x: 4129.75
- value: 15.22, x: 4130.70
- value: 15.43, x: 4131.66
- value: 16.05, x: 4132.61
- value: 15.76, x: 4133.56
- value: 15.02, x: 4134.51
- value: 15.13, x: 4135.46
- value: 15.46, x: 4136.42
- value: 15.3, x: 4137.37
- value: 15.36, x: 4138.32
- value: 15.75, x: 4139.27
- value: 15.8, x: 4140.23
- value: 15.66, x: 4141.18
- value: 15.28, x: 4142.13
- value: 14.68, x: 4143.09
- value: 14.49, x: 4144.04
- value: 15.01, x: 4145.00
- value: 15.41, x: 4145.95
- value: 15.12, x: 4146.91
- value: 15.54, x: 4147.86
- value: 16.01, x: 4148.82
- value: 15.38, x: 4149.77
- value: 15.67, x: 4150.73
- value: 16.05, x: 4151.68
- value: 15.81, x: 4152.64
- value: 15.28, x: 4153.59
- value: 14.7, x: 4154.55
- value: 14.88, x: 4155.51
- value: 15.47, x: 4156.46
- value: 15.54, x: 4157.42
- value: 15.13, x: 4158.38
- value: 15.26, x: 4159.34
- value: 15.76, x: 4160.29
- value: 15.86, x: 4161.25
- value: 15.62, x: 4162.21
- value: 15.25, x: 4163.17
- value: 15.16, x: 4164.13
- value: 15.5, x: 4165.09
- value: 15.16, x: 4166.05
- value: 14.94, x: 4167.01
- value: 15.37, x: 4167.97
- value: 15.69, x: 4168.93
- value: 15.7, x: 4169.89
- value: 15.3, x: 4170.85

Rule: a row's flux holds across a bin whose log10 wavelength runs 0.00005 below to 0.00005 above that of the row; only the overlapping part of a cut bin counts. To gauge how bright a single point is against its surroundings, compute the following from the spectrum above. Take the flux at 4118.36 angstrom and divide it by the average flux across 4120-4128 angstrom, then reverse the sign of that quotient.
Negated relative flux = -1.02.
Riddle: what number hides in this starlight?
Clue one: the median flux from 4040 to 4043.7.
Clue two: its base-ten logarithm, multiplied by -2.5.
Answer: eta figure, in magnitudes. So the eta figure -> -3.05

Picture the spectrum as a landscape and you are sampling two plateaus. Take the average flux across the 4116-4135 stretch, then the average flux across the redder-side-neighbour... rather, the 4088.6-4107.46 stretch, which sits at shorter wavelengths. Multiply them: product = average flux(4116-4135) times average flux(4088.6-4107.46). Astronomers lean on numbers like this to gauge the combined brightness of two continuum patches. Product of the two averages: 231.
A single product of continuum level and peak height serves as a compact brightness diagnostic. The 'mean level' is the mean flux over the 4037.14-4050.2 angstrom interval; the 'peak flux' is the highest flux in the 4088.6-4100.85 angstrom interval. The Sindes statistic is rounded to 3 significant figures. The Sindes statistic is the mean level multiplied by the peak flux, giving 255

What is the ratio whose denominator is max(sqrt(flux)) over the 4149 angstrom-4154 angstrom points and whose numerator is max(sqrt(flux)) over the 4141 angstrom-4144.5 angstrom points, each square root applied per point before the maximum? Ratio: 0.99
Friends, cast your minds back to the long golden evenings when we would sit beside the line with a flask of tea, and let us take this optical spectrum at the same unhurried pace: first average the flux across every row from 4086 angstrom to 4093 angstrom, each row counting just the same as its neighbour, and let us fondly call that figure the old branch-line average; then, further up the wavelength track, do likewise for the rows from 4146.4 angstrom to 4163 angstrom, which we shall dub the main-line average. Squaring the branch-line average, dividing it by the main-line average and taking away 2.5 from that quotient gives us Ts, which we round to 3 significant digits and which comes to 12.2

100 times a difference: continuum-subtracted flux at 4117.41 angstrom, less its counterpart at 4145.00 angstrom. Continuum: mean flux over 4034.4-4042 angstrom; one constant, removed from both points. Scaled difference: 44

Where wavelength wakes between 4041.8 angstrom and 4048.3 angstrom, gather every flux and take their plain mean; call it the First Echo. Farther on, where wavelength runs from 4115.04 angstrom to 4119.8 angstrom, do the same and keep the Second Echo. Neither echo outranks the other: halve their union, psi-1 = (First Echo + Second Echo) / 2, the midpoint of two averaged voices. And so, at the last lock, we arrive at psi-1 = 15.9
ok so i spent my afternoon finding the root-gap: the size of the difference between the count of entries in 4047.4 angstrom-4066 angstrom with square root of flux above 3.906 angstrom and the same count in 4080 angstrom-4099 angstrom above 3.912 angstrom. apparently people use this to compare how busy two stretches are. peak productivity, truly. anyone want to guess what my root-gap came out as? 10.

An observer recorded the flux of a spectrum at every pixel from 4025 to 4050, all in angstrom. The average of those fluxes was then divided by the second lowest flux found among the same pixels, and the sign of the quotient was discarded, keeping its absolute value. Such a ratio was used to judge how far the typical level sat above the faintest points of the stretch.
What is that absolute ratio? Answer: 1.019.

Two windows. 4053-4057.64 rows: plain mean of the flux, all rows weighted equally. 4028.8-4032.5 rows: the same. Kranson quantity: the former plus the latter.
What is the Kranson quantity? 32.5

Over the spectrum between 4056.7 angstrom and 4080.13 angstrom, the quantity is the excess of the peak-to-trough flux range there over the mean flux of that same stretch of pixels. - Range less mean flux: -14.1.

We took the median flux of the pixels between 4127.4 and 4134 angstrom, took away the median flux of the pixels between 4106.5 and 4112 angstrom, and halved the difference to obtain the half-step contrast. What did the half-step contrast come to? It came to -0.14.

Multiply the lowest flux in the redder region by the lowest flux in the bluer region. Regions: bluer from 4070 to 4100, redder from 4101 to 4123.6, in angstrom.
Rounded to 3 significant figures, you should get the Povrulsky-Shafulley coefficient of 209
